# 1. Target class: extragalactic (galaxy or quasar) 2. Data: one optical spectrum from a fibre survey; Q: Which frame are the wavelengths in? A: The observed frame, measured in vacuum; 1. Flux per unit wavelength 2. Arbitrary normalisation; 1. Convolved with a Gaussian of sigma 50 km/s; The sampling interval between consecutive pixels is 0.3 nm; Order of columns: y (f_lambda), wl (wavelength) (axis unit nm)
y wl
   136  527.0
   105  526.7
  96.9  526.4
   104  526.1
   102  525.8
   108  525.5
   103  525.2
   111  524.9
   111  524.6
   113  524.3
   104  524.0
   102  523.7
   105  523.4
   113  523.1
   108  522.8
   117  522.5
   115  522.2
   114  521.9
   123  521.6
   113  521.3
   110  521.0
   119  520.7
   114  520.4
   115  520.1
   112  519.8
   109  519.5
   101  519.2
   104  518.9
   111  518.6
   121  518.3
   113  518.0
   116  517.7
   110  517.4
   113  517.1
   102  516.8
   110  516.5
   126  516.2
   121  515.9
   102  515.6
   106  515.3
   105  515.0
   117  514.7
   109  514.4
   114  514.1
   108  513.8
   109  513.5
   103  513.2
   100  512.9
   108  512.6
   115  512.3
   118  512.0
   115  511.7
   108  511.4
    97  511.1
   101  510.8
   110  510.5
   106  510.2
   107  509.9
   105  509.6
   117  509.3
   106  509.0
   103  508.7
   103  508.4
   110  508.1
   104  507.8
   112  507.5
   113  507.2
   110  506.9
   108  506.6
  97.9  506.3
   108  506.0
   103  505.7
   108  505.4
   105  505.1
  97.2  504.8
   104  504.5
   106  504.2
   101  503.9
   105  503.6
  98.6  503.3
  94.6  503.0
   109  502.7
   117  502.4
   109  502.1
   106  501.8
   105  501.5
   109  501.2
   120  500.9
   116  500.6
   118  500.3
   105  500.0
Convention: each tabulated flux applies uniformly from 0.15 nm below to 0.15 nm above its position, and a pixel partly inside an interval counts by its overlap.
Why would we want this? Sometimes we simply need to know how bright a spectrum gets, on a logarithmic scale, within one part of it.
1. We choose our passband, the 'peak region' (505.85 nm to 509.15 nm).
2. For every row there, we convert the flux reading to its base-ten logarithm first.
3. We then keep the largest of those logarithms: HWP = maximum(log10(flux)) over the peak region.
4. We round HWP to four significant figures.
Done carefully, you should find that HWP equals 2.053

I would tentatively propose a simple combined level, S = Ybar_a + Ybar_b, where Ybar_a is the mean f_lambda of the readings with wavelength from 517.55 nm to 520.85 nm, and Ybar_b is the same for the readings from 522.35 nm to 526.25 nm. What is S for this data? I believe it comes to 220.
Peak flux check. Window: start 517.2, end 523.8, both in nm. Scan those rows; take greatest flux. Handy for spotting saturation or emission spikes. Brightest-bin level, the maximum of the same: 123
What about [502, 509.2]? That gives 117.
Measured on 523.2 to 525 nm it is 113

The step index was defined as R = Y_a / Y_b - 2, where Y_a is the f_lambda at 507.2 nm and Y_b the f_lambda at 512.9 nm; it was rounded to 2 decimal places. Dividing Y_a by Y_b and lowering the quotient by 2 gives -0.87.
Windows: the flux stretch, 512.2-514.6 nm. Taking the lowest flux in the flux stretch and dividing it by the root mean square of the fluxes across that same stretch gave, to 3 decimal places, 0.923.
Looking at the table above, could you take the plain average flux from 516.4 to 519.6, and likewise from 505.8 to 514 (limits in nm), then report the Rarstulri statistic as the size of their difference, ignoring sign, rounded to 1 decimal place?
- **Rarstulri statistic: 2.5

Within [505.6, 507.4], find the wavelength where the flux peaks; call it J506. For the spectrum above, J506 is 507.2 nm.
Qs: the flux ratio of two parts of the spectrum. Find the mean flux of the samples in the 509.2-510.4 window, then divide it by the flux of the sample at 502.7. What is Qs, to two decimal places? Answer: 1.00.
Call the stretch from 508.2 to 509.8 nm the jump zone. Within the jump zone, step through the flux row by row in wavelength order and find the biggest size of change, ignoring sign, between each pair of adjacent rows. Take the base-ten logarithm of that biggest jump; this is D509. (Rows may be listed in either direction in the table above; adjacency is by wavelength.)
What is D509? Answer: 1.08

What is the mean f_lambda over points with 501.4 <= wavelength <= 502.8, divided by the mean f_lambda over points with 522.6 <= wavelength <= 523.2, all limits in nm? 0.99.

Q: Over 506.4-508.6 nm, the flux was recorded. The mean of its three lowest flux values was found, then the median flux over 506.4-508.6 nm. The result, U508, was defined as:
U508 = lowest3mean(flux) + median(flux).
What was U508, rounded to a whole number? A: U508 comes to 215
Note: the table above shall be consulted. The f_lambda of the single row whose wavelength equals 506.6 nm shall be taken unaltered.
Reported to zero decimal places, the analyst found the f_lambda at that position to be 108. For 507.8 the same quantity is 104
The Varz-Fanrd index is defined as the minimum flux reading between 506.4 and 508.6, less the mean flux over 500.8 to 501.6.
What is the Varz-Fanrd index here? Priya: -8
